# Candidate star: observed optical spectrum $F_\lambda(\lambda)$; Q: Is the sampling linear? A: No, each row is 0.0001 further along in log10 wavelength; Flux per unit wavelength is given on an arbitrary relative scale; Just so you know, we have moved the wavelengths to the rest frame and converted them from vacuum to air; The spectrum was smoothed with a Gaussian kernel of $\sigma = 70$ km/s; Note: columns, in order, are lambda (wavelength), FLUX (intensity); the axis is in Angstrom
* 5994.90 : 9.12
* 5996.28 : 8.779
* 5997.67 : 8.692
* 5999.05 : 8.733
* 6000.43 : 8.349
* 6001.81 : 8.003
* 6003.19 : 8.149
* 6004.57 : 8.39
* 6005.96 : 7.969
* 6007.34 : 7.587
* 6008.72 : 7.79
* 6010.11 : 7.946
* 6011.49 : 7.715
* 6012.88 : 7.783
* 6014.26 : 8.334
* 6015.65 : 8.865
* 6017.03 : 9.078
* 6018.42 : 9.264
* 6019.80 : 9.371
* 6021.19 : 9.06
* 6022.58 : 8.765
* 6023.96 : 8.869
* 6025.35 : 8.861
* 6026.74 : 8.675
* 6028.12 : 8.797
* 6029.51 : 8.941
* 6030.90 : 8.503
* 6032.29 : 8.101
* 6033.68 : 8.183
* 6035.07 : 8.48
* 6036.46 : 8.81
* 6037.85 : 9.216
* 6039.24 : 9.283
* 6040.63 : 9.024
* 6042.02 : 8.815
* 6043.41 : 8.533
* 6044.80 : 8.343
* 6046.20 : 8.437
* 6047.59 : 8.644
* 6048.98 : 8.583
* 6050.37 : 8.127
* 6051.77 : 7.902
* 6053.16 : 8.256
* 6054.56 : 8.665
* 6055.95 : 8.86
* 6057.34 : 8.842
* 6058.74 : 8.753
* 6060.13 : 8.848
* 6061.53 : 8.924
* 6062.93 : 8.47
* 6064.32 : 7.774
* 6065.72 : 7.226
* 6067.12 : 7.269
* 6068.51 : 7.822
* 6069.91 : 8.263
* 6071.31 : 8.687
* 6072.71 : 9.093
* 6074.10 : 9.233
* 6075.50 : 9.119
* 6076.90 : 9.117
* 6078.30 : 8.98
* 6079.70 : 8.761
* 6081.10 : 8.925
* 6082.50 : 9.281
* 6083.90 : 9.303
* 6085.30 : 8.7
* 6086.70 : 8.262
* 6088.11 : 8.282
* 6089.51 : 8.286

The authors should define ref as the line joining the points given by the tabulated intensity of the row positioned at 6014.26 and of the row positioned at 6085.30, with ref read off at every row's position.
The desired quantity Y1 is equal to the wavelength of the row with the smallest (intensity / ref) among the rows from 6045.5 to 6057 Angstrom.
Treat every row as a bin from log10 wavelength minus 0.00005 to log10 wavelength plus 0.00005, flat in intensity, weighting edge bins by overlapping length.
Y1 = 6051.77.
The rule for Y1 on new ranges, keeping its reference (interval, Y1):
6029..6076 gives 6065.72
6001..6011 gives 6007.34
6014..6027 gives 6014.26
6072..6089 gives 6086.70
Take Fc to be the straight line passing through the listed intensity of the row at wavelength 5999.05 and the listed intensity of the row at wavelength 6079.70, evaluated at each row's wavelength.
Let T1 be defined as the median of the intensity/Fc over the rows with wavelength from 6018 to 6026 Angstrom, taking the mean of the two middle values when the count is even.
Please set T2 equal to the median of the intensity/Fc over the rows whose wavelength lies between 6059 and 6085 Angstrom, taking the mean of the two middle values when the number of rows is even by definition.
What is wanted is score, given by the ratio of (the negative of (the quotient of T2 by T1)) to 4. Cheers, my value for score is -0.247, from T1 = 1.03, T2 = 1.01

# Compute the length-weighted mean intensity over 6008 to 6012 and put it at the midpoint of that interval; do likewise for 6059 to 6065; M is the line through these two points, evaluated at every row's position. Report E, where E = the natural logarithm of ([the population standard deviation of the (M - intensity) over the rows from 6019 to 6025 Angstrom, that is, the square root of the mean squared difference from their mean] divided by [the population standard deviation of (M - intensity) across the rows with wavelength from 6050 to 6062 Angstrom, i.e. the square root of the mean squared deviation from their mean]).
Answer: -0.23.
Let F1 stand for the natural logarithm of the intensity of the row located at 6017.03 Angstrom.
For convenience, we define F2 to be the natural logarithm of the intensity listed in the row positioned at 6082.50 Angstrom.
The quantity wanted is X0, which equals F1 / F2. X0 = 0.99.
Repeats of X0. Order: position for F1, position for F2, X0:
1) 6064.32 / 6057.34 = 0.94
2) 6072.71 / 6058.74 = 1.02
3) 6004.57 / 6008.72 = 1.04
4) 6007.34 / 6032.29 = 0.97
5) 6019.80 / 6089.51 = 1.06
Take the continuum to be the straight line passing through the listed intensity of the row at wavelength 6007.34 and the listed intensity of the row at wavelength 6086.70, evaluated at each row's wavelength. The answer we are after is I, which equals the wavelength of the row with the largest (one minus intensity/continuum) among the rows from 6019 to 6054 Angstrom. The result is 6051.77 Angstrom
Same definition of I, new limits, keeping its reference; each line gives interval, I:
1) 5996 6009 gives 6007.34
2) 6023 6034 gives 6032.29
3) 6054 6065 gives 6064.32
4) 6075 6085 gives 6079.70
